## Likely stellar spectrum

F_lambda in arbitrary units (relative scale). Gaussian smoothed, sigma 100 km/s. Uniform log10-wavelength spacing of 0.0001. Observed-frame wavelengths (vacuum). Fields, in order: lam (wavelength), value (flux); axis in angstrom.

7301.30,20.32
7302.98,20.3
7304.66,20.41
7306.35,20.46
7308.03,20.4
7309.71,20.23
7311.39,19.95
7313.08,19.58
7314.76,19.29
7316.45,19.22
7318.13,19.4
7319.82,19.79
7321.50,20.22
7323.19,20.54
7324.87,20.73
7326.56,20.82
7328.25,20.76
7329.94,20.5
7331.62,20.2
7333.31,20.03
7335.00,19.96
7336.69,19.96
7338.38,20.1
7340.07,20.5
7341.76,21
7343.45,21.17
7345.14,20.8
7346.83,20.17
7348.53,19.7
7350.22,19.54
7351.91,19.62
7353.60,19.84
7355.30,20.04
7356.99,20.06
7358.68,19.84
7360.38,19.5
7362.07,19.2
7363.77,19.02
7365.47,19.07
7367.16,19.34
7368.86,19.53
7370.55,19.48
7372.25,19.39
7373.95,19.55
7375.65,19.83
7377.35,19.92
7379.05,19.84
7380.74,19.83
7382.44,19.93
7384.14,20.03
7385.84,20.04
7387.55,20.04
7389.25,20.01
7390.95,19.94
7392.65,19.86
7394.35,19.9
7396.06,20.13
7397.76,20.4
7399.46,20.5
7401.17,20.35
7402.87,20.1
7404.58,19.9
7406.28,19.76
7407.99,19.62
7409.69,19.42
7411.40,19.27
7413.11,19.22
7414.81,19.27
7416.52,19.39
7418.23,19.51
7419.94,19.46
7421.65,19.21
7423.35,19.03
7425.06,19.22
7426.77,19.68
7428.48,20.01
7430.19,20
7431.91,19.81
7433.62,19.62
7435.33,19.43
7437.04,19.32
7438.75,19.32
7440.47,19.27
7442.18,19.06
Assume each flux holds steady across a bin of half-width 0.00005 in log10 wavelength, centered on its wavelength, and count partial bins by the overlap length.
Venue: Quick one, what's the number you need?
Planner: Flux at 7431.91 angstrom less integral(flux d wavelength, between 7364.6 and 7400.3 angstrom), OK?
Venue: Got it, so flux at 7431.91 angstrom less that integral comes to -688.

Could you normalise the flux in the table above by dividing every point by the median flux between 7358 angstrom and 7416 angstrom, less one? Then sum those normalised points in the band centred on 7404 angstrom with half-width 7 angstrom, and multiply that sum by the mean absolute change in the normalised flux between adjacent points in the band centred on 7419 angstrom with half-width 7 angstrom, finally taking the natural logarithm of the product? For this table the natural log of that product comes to -7.6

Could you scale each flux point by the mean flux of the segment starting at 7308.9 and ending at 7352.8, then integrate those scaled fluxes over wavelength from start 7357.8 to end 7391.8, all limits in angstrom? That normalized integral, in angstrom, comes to 33.2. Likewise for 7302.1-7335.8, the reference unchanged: 33.7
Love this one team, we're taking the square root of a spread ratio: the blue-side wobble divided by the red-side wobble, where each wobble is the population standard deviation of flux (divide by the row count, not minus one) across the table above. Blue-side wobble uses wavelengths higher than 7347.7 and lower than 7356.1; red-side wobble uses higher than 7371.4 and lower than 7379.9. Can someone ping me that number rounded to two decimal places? 0.94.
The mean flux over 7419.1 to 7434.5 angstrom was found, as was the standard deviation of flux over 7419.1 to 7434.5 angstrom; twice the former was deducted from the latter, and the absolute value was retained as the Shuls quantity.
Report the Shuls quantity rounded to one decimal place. 38.8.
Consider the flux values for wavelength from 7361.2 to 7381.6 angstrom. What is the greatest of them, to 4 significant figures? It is 19.92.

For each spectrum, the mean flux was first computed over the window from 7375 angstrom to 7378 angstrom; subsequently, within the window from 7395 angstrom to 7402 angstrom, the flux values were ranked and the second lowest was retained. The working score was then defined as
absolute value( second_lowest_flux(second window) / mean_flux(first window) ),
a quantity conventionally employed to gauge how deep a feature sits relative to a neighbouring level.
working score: 1.02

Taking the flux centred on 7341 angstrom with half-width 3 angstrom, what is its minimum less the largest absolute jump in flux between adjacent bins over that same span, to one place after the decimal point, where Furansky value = 19.6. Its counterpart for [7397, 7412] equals 19.0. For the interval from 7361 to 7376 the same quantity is 18.7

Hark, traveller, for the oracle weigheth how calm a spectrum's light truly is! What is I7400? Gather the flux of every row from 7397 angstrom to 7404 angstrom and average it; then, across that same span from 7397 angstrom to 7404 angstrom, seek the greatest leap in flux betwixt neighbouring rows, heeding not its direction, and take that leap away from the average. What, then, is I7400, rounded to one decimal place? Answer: 20.1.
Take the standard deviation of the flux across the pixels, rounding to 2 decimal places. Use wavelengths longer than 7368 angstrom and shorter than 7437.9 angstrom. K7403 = 0.35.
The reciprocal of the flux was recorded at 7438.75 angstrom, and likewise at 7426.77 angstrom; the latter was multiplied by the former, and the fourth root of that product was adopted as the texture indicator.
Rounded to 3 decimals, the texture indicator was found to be 0.226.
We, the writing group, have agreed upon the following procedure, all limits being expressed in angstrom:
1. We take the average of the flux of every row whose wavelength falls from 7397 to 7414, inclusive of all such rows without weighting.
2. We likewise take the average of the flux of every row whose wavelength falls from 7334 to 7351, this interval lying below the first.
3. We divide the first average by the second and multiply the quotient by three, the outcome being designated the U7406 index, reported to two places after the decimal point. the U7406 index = 2.94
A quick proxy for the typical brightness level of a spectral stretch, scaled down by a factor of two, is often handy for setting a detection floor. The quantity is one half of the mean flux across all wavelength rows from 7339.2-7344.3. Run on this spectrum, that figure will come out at 10.4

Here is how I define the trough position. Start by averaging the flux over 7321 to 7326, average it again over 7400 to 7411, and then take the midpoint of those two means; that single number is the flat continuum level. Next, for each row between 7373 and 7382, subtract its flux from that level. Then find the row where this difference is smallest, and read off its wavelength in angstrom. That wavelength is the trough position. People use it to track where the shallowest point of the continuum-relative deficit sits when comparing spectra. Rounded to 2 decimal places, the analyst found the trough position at 7377.35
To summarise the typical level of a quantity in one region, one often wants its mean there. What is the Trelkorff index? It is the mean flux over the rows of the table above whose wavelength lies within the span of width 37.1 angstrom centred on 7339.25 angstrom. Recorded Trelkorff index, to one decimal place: 20.3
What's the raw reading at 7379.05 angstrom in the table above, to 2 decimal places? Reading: 19.84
